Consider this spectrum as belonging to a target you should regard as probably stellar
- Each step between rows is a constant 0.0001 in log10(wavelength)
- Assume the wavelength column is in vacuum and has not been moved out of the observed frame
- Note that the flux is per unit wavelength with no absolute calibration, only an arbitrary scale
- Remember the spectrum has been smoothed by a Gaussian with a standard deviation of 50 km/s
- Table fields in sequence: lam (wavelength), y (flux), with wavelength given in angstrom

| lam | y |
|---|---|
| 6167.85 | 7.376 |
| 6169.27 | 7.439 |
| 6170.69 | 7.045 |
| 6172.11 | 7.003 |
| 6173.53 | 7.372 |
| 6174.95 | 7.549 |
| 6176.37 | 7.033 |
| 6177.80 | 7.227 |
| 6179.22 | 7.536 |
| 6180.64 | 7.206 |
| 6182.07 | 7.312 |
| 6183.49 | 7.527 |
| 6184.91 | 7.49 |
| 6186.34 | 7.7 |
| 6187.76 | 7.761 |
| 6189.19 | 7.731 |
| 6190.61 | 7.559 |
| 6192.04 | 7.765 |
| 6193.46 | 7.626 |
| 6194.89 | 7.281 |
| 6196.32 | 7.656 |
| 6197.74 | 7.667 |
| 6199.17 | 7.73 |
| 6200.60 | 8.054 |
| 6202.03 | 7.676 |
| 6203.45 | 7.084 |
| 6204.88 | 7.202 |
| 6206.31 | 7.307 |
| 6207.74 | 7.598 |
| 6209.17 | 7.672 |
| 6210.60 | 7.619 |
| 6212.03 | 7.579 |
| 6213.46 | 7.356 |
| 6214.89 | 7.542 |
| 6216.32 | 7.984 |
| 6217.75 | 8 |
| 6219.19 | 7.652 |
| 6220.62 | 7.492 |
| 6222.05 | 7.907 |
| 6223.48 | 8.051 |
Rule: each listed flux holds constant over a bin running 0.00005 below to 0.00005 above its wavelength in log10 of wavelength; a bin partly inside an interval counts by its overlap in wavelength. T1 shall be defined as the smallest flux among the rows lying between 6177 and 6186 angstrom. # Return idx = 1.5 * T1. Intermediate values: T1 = 7.206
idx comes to 10.8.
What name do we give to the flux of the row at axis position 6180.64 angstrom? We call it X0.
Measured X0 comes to 7.206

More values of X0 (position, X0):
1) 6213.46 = 7.356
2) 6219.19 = 7.652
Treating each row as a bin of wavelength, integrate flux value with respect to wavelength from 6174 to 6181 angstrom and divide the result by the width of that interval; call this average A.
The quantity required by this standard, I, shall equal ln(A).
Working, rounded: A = 7.32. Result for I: 1.99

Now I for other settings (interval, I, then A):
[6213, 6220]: 2.04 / 7.71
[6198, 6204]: 2.04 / 7.65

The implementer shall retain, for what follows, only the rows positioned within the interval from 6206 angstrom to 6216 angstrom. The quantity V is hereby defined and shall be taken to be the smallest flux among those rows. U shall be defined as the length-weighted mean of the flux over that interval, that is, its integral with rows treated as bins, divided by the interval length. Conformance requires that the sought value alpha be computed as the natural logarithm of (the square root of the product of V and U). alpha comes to 2.01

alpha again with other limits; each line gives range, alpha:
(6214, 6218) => 2.04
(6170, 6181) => 1.96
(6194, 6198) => 2.00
